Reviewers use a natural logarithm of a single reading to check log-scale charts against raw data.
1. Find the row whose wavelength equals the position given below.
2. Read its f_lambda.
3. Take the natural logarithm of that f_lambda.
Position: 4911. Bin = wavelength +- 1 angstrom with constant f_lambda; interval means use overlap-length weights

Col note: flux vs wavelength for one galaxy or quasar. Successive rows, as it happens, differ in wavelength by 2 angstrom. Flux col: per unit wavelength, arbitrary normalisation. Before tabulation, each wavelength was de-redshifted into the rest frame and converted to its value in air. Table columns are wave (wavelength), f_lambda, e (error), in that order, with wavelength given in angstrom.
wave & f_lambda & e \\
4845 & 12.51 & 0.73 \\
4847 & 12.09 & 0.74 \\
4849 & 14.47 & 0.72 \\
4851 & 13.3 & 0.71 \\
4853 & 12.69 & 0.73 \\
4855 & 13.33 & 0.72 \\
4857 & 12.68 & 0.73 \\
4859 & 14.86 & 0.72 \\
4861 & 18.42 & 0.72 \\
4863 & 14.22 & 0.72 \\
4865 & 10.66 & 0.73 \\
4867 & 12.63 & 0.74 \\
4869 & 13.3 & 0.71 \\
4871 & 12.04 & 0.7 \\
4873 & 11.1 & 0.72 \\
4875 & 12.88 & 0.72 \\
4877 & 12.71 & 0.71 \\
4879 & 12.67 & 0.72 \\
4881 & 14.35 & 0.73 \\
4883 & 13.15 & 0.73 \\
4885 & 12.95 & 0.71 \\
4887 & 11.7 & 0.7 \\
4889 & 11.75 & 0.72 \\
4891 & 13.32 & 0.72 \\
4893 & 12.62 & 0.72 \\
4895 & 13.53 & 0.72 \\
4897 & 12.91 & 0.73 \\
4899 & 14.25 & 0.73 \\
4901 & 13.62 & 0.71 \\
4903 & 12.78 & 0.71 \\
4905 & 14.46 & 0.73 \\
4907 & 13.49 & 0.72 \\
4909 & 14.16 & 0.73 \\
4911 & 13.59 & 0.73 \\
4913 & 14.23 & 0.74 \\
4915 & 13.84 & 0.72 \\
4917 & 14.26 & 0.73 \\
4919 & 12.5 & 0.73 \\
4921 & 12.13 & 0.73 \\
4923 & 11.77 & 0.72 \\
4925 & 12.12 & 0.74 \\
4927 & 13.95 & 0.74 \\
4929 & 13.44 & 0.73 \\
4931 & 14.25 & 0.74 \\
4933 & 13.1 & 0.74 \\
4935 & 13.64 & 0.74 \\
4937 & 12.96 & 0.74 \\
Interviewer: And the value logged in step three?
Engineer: 2.61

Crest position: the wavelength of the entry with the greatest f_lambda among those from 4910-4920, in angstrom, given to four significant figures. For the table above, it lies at 4917 angstrom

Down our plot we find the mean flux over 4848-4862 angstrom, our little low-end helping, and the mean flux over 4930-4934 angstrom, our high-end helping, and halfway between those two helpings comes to 14.0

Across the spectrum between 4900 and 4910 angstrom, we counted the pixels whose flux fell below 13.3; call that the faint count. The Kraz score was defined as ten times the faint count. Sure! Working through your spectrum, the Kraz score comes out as 10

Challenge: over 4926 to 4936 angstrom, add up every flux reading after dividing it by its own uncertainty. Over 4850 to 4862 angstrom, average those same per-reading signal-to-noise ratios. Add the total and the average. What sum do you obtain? 112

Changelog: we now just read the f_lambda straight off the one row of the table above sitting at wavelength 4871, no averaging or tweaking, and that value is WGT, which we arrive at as 12.04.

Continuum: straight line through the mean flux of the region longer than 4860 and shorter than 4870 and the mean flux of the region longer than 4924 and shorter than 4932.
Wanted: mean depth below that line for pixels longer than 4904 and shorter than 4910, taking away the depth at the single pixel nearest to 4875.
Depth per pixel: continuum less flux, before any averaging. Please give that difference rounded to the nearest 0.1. -1.4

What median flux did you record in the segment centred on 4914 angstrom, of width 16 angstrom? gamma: 13.7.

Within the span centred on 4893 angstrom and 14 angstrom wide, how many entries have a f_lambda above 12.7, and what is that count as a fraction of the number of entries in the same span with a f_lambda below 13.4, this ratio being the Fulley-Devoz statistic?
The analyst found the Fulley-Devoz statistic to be 0.80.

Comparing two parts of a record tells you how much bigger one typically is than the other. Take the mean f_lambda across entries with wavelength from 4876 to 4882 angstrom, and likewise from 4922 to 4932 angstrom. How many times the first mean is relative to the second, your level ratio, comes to 1.01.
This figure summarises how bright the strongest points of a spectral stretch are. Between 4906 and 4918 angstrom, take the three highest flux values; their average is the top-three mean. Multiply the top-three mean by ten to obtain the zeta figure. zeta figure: 142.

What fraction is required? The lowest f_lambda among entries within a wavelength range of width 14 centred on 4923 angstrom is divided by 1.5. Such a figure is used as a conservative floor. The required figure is 7.85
